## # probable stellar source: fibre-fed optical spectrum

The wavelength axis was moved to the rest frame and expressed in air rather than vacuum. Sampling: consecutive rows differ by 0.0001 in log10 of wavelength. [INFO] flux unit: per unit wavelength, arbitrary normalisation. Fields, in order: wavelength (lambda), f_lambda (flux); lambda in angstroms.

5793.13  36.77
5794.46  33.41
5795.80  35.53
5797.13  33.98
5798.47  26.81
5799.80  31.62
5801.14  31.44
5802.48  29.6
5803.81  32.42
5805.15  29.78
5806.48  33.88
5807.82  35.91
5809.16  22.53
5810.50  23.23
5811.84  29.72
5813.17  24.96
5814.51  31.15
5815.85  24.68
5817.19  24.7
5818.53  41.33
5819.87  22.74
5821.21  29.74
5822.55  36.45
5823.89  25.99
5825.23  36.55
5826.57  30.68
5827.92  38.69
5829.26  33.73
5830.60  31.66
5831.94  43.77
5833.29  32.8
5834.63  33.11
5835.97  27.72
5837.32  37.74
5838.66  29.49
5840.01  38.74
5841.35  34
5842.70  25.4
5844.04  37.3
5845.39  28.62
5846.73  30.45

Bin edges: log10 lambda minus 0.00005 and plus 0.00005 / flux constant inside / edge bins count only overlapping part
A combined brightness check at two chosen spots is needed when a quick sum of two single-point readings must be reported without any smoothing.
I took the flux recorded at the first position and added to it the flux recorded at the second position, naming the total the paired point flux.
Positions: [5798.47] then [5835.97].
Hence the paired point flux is 55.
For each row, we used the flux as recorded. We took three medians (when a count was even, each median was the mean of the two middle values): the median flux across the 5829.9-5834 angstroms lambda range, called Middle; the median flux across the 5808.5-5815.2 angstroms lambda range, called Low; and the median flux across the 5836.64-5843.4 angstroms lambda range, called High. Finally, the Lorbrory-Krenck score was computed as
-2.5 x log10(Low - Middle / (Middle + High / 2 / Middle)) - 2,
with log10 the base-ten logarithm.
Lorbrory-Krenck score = -5.45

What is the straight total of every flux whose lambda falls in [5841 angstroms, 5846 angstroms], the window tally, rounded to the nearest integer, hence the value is 125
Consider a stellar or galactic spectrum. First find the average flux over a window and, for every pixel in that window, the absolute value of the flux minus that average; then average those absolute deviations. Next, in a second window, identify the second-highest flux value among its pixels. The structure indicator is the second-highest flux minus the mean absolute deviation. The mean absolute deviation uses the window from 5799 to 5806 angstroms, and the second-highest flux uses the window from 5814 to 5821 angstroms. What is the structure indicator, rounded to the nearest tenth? 30.1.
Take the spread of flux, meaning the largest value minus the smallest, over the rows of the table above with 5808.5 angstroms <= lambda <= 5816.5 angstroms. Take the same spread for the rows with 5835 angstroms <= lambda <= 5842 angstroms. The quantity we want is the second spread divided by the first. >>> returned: 1.3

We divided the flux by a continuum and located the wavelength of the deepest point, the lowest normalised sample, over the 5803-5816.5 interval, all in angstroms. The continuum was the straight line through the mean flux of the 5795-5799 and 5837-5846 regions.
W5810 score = 5809.16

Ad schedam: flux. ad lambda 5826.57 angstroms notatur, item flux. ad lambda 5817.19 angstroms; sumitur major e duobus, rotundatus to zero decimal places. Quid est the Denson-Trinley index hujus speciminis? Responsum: 31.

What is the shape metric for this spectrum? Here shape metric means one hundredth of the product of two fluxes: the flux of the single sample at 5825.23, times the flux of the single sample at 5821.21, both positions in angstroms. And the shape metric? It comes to 10.9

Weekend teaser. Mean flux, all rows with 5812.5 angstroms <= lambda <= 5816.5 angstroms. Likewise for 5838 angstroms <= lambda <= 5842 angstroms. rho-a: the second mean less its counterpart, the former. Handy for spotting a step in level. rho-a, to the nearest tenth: 7.1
